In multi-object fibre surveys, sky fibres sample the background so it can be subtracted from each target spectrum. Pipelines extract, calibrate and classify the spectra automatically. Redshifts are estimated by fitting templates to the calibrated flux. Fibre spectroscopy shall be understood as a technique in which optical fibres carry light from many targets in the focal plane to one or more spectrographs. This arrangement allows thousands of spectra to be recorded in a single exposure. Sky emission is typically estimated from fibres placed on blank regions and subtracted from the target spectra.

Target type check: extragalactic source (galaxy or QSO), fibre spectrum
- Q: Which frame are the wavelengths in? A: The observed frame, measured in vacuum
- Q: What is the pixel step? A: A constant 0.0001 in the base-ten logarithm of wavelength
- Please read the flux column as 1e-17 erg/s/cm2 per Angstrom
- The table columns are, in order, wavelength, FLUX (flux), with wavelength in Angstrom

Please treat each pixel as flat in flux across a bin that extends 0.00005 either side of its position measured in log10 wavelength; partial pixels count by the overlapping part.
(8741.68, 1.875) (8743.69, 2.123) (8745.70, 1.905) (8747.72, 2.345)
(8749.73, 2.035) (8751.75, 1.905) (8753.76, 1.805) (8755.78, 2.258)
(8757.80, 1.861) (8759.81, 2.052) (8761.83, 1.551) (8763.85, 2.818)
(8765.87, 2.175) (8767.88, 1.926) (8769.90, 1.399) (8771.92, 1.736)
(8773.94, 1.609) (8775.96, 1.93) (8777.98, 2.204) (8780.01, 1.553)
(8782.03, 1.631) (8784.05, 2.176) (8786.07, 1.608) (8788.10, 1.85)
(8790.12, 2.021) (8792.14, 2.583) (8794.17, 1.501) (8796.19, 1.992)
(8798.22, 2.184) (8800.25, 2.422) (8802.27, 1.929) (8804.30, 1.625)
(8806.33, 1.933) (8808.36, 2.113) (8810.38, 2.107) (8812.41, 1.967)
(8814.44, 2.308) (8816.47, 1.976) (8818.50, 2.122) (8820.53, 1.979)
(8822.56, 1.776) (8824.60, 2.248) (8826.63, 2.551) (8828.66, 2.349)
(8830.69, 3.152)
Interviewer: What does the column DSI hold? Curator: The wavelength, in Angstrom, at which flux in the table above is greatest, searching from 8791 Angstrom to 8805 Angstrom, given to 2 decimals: 8792.14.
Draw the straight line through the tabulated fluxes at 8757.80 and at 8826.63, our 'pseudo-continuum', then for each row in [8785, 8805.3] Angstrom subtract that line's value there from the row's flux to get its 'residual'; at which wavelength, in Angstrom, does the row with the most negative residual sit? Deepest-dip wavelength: 8794.17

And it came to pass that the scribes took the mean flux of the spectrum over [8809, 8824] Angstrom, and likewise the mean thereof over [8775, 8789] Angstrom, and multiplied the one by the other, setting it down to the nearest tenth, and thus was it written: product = 3.8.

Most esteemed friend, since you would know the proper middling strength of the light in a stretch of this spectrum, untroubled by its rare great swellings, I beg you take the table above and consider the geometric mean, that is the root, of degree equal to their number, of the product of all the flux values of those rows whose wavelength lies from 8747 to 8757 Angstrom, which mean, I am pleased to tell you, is 2.06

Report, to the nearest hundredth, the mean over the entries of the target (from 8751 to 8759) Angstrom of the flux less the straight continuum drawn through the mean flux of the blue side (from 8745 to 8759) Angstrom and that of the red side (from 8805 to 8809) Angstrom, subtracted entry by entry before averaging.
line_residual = -0.06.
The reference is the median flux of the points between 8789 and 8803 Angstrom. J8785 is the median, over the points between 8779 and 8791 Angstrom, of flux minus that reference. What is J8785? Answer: -0.28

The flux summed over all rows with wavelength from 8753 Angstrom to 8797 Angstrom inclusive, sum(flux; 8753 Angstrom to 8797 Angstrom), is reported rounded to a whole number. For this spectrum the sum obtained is 42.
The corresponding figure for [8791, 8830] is 40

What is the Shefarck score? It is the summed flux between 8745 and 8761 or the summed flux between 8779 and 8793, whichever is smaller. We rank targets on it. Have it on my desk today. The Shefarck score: 13.4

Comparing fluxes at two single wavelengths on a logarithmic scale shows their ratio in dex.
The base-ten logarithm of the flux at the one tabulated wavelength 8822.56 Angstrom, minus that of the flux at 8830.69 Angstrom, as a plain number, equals -0.25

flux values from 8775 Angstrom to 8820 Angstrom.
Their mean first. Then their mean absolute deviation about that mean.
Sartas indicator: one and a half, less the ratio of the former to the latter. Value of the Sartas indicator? -7.7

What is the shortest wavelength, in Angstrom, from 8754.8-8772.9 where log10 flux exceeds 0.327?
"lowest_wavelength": 8755.78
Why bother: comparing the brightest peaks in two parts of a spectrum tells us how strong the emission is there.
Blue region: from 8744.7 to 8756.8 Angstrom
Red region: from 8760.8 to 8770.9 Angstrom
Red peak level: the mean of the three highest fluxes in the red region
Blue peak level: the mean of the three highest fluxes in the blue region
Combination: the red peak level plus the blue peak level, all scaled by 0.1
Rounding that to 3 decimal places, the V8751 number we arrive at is 0.452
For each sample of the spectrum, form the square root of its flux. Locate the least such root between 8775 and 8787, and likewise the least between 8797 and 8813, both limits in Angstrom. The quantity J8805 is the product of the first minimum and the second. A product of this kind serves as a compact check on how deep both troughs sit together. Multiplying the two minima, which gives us 1.59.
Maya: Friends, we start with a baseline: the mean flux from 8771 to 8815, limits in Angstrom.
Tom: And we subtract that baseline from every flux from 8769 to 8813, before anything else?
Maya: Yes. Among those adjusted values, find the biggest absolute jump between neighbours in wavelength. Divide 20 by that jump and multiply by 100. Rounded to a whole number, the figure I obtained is 1848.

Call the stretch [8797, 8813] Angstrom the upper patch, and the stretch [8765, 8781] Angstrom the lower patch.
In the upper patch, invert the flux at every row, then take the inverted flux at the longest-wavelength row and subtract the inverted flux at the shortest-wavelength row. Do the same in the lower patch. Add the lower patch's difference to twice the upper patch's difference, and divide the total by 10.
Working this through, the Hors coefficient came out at 0.029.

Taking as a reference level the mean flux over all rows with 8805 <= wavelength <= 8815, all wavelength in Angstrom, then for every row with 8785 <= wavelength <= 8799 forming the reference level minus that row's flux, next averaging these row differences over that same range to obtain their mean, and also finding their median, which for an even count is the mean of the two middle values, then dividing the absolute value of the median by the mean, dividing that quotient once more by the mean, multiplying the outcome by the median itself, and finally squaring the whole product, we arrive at 0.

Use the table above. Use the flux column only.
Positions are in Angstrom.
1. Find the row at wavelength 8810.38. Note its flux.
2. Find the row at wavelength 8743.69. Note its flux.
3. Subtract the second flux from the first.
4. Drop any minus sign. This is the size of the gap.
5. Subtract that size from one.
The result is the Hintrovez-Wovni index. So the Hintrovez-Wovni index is 1.0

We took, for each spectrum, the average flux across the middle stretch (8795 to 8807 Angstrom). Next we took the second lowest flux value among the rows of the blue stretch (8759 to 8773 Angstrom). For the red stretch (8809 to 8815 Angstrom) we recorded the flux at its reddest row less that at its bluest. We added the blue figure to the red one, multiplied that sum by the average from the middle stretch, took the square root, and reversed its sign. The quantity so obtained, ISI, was -1.88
